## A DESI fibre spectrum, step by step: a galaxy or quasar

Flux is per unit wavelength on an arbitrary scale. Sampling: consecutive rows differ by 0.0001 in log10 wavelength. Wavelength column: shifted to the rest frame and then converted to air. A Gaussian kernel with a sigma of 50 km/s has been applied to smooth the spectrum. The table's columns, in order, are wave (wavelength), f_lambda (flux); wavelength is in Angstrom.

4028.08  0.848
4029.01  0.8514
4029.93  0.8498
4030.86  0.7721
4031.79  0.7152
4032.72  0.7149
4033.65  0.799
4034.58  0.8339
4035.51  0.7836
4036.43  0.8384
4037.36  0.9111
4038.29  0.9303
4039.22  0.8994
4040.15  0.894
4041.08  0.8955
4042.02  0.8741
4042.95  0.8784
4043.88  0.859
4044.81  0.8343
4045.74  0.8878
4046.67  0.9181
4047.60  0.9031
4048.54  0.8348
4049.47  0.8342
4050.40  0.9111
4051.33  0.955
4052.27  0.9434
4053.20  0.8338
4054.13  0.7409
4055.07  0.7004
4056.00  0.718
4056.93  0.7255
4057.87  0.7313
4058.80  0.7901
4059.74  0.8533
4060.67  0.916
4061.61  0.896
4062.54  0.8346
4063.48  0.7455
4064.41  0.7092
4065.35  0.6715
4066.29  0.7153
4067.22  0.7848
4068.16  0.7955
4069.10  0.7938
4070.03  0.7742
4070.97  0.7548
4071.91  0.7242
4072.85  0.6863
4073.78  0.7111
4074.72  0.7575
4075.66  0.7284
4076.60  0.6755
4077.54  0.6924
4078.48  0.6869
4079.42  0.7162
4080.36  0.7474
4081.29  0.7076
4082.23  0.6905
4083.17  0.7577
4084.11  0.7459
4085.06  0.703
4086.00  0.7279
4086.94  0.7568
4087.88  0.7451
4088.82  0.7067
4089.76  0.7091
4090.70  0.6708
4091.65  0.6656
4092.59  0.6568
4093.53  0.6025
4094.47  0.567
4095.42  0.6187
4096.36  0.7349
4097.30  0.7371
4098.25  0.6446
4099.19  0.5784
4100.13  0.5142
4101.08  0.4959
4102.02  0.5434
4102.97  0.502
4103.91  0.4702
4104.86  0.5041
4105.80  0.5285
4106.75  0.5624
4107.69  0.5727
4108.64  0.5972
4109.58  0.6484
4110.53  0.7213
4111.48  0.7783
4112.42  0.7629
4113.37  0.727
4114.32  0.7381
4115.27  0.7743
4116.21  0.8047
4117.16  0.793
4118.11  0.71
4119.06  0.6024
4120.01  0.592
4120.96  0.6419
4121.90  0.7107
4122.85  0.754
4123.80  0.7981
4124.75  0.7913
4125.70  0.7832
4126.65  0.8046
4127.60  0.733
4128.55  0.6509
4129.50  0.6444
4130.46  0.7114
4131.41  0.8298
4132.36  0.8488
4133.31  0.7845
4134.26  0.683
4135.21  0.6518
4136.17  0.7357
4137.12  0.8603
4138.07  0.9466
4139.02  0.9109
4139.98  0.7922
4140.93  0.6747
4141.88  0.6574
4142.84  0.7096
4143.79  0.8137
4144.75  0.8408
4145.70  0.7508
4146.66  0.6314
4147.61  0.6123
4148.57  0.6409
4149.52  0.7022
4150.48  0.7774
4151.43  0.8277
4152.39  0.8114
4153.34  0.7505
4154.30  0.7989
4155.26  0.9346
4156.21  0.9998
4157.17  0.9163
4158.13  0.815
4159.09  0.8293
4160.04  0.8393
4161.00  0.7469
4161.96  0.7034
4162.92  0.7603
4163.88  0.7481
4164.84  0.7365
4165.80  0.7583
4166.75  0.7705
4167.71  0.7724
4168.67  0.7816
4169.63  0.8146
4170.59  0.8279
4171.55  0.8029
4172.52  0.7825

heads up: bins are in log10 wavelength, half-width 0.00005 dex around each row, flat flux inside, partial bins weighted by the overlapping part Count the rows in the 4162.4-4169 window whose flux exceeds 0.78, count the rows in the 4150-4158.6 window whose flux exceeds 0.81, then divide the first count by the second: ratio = 0.2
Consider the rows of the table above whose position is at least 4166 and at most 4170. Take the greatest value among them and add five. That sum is 5.81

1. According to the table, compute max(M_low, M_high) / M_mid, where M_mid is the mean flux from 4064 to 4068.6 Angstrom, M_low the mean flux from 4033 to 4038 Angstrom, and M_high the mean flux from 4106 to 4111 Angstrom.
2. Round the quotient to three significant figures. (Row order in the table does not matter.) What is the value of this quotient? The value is 1.13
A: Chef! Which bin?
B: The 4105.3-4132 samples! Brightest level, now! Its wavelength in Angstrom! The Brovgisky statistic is 4131.41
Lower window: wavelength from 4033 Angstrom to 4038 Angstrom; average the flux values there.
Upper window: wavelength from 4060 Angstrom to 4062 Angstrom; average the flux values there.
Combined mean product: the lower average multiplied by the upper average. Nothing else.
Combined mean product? 0.75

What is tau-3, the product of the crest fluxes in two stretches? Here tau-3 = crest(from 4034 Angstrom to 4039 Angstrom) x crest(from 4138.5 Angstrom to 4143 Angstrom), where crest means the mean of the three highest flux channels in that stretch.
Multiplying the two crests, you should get 0.72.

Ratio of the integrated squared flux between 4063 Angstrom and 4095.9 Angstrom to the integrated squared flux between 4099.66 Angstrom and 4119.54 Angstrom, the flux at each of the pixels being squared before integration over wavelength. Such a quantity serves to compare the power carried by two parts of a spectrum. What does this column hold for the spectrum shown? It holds 2.0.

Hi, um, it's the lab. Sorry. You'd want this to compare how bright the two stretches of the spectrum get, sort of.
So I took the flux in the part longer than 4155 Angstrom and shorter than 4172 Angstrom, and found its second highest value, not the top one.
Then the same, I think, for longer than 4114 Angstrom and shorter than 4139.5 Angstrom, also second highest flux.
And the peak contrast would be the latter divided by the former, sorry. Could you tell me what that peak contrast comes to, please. 0.97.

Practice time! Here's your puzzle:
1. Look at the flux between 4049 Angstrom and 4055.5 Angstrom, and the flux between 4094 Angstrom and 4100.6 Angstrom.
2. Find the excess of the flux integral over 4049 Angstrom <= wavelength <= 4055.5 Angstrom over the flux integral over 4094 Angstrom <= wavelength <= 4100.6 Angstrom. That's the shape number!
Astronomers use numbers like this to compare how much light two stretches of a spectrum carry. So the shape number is 1.4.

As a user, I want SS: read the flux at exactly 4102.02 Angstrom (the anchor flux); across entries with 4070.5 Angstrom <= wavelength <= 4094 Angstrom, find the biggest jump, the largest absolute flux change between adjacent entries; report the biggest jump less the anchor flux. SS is -0.48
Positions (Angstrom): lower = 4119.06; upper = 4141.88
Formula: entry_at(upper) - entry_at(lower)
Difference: 0.1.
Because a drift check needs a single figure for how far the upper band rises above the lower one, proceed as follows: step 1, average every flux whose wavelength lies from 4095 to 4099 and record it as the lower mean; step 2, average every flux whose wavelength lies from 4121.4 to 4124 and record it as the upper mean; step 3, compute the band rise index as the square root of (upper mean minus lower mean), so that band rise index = 0.27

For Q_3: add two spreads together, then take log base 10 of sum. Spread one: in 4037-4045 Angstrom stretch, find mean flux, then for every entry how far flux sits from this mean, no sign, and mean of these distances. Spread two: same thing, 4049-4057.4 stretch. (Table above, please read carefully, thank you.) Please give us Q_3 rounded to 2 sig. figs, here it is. -0.97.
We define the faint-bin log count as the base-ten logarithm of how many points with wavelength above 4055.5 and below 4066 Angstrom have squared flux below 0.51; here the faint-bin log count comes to 0.30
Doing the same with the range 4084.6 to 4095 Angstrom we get 0.90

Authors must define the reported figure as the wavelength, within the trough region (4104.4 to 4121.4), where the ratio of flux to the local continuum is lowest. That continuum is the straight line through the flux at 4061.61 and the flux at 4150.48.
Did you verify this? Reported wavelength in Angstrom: 4104.86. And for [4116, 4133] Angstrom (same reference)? 4120.01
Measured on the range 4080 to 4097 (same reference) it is 4094.47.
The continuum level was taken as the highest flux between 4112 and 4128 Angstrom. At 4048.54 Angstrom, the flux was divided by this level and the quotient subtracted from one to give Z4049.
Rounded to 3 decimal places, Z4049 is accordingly -0.037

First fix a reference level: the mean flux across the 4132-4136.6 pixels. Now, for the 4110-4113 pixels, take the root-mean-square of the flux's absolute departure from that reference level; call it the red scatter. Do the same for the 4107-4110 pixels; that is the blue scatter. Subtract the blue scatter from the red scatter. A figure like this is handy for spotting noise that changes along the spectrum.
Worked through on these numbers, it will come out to -0.11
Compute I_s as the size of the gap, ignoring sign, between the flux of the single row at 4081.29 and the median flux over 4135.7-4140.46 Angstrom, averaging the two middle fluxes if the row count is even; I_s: 0.15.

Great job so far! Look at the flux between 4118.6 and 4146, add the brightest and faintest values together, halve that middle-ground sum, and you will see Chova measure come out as 0.77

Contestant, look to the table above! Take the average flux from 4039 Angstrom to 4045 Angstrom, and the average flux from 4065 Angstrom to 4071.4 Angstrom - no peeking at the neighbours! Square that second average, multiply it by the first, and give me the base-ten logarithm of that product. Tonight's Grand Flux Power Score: -0.30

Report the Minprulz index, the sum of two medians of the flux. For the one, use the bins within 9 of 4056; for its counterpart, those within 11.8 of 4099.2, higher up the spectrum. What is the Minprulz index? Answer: 1.44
